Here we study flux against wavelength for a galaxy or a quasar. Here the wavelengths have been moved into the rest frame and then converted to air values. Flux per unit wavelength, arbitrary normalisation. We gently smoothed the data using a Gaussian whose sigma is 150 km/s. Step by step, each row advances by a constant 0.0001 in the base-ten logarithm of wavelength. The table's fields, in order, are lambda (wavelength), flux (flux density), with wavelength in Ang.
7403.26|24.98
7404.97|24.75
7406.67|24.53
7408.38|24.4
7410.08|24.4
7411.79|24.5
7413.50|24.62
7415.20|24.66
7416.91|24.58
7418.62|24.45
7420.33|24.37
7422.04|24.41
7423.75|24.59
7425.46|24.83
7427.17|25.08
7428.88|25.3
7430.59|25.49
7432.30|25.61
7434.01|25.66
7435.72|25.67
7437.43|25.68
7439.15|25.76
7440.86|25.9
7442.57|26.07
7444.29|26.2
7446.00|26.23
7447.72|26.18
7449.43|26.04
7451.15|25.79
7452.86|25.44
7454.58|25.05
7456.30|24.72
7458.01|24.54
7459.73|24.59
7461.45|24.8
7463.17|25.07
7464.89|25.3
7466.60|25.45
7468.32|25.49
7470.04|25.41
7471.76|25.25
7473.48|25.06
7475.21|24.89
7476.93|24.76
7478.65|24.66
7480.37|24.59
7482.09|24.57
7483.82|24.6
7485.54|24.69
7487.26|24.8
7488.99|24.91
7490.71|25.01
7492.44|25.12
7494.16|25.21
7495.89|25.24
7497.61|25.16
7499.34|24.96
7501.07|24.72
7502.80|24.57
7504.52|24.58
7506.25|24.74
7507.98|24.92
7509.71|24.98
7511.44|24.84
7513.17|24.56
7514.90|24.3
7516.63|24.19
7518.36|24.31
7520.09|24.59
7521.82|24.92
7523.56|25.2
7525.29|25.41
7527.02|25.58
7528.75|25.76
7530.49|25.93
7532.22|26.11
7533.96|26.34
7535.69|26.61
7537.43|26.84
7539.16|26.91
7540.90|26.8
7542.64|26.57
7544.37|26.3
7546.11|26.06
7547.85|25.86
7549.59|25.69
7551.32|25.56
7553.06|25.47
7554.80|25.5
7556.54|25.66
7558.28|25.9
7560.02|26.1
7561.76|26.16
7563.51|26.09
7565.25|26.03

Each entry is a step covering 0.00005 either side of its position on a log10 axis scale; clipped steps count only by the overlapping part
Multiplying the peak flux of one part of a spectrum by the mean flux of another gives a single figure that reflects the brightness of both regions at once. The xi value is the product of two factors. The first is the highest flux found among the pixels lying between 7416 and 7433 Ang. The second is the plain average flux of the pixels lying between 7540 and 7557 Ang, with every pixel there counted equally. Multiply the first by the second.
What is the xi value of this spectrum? 665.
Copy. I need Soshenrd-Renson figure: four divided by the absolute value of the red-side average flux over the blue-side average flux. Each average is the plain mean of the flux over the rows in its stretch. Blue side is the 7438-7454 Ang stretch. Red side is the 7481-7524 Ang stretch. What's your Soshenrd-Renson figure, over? 4.19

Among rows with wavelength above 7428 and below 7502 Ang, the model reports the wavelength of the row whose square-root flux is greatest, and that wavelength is 7446.00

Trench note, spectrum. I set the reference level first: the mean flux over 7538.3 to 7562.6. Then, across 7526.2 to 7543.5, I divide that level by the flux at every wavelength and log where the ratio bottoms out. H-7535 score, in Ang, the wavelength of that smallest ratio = 7539.16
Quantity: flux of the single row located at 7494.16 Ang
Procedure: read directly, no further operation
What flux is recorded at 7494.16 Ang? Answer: 25.21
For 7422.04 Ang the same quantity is 24.41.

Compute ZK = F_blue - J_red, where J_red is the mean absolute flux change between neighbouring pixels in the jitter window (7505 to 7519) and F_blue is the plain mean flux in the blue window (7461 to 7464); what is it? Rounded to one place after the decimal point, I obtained 24.8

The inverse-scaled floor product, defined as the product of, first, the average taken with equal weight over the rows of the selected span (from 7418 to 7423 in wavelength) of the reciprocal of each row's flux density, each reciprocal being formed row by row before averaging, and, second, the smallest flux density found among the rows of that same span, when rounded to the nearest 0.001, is 0.998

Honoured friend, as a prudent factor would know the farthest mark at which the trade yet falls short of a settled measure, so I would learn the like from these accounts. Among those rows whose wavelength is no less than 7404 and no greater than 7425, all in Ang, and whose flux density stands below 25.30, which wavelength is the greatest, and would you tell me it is 7423.75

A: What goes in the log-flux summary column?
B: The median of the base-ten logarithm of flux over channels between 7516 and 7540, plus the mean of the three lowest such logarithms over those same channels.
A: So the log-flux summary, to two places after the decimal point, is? 2.80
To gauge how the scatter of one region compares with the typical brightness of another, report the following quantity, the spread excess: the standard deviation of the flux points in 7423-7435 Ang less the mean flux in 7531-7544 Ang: -26.2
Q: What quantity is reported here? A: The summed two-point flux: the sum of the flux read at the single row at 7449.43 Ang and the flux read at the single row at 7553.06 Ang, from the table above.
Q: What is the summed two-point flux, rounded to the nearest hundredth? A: 51.51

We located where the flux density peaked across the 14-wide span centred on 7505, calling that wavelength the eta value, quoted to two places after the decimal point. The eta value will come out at 7509.71 Ang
